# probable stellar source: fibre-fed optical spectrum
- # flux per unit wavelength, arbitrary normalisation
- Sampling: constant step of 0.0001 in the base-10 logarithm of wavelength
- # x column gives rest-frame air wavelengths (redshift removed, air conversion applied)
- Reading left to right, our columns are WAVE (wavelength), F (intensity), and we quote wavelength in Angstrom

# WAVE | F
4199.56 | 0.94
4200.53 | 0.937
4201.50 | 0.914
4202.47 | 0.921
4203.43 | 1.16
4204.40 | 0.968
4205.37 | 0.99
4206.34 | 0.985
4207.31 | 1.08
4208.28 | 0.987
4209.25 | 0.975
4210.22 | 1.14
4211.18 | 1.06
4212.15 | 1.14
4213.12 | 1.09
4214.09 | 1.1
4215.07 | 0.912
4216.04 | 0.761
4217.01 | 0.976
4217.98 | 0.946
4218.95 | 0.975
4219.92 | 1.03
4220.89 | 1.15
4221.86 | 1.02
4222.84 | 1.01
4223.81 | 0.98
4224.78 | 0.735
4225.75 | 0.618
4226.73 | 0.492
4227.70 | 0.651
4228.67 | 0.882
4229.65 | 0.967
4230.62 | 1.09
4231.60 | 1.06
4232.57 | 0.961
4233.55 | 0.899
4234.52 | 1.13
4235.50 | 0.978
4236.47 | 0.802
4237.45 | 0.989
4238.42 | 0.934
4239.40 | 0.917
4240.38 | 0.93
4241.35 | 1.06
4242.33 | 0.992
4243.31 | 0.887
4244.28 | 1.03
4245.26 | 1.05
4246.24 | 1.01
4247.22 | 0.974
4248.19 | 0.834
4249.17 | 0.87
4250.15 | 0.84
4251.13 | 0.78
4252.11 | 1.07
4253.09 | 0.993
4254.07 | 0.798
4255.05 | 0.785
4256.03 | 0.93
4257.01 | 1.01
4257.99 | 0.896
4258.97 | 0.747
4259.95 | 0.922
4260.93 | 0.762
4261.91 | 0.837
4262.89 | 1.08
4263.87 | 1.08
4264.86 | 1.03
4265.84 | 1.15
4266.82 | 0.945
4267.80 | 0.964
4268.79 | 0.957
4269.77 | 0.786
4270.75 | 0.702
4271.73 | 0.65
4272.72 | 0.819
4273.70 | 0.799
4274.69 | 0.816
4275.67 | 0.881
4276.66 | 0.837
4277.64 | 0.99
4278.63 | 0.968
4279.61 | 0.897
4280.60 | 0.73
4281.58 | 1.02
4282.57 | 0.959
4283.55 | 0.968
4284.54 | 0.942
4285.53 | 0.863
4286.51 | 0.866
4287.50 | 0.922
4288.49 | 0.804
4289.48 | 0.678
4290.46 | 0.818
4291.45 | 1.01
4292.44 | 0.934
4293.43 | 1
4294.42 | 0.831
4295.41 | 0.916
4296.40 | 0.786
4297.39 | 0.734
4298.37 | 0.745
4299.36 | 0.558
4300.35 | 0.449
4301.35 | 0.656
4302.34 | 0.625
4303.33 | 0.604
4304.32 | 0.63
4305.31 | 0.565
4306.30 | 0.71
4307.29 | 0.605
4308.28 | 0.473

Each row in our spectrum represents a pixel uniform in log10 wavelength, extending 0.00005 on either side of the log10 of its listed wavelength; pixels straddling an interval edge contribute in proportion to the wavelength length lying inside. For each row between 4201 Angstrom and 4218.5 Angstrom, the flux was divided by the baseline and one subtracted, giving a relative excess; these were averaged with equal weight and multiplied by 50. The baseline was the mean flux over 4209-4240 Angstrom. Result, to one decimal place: 3.0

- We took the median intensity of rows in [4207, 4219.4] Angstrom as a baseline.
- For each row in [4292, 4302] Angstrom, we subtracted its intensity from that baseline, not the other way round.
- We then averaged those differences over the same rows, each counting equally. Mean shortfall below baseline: 0.23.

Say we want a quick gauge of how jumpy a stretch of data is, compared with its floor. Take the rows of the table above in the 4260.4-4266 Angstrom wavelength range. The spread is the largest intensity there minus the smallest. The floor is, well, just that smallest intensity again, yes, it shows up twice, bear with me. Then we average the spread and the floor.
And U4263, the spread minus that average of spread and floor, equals -0.19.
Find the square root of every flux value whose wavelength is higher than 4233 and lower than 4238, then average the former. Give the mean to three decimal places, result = 0.978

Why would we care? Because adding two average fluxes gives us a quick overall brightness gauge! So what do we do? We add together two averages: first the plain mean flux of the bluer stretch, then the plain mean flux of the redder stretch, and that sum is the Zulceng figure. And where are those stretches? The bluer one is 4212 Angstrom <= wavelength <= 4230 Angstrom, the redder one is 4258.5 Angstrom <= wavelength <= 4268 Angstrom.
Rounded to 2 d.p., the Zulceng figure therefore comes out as 1.87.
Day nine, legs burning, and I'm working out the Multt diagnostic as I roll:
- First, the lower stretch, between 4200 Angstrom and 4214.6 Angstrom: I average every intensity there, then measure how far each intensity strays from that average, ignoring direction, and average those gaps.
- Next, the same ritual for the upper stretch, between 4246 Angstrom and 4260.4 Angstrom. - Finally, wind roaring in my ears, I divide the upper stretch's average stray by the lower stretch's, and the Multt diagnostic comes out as 1.1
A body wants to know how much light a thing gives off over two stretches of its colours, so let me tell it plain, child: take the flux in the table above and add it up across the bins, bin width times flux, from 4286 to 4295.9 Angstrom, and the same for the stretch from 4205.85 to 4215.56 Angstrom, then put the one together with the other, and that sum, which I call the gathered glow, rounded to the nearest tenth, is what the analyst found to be 18.8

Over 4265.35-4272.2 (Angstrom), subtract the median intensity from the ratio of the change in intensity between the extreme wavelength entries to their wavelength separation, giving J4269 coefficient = -1.03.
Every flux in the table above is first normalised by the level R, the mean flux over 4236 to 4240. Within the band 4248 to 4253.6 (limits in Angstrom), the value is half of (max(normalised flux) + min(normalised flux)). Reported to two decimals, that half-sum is 1.02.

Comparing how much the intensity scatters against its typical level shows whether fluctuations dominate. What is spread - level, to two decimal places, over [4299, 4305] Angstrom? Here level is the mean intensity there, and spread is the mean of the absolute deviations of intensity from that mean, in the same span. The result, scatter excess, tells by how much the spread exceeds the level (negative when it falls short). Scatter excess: -0.53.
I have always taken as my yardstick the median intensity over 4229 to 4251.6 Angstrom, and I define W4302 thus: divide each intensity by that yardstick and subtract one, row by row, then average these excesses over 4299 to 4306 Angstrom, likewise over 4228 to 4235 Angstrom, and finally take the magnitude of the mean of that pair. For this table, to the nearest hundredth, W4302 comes 0.18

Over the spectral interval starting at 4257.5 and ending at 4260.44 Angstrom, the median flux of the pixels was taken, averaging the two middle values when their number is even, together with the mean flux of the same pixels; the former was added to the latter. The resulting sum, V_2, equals 1.75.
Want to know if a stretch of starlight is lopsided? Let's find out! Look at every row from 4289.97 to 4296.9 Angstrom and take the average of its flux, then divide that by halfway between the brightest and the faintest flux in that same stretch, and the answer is 1.00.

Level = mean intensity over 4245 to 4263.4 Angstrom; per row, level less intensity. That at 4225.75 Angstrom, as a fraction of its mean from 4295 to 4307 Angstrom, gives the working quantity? 1.2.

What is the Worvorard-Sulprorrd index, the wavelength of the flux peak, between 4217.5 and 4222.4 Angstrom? 4220.89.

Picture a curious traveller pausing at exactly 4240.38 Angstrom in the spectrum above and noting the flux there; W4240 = 0.93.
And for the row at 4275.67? 0.881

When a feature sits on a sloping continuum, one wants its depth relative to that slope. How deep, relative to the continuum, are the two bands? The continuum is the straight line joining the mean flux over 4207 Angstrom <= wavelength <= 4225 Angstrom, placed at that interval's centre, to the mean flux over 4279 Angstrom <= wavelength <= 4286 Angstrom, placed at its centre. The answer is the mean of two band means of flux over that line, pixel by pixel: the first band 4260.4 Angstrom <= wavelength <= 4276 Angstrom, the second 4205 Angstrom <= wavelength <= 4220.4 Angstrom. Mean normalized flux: 0.98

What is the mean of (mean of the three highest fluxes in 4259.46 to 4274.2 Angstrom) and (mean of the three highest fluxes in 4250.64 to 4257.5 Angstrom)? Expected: 1.06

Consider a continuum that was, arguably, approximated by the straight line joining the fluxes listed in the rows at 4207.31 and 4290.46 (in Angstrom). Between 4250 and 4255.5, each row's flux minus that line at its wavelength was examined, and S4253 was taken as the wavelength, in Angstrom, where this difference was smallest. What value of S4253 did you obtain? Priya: 4251.13 Angstrom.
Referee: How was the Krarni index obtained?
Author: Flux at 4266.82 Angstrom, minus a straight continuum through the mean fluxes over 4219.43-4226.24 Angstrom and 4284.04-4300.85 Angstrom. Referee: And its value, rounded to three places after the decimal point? 0.086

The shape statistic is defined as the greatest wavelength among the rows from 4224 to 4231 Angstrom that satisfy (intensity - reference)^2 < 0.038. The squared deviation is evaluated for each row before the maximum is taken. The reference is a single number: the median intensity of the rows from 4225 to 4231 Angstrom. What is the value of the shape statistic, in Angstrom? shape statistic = 4228.67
